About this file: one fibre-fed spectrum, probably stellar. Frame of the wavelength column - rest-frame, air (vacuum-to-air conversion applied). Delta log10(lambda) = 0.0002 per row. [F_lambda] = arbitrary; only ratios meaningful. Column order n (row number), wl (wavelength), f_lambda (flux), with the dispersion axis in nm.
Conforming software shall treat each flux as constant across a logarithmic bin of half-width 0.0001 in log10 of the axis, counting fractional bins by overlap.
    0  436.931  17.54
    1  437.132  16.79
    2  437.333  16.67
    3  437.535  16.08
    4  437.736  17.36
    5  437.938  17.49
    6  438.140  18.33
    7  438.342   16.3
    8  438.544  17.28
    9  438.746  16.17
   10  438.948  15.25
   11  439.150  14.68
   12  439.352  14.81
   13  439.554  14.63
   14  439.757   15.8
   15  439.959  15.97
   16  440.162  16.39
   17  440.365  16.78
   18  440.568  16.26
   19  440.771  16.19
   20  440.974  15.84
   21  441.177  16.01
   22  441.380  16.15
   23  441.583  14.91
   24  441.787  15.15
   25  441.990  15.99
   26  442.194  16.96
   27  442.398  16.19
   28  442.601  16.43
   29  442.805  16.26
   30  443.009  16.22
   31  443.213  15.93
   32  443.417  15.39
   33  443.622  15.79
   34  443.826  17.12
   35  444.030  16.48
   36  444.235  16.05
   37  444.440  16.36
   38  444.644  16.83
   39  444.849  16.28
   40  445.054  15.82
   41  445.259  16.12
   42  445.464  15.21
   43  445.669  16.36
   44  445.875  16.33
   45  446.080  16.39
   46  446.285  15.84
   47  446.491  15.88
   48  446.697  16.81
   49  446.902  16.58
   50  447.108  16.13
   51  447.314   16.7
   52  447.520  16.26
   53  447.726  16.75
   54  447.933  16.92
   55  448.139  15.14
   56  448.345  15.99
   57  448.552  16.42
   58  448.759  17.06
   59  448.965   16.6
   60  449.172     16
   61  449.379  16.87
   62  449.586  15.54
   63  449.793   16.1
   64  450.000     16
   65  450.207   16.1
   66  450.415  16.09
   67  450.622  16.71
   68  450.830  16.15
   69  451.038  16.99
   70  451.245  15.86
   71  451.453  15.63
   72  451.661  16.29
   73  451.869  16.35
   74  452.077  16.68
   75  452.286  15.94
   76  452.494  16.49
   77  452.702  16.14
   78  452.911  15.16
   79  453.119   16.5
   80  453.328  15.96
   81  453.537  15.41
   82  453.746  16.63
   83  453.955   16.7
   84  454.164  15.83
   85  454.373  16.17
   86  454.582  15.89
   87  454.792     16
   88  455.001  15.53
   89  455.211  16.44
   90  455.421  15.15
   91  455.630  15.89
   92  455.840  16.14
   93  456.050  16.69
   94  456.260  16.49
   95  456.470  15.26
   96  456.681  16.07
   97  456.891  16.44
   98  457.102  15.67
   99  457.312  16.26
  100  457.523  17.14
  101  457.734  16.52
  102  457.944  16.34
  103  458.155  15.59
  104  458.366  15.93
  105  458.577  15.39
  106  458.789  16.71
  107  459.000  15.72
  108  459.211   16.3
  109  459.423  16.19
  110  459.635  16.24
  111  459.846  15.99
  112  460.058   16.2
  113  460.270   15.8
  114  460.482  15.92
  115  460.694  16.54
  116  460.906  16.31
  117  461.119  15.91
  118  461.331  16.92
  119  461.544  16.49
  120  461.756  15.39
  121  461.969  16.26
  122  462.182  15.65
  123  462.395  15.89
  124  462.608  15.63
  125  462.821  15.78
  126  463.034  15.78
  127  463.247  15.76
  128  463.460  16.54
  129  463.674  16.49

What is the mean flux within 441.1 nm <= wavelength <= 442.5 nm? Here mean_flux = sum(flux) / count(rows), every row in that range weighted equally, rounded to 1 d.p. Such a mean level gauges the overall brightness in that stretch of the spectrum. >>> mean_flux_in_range 15.9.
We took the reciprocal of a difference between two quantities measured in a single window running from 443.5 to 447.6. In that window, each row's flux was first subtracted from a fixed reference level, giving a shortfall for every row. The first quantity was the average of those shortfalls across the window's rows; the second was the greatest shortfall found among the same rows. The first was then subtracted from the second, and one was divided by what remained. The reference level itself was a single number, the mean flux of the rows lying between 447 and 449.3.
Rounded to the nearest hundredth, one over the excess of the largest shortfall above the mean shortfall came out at 0.95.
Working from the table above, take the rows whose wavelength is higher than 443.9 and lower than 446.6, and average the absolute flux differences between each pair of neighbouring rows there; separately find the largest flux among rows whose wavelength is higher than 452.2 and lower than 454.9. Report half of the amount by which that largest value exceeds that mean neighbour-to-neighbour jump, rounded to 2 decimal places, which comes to 8.13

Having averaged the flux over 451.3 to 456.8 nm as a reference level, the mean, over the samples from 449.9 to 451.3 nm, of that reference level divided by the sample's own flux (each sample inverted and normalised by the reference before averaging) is 0.99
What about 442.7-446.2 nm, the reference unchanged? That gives 0.99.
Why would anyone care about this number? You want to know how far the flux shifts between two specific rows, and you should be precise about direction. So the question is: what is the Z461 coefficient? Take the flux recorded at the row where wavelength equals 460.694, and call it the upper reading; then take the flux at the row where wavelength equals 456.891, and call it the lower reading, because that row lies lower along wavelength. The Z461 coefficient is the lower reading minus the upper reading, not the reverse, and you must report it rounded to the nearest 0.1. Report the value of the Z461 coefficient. -0.1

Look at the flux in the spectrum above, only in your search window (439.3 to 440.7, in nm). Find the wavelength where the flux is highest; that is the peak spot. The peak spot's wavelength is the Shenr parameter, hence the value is 440.365 nm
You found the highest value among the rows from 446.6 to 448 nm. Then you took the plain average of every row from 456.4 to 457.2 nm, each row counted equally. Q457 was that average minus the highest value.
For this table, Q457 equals -1.1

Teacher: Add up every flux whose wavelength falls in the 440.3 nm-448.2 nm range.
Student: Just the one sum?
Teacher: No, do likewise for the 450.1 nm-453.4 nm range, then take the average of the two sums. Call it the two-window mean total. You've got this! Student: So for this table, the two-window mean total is 445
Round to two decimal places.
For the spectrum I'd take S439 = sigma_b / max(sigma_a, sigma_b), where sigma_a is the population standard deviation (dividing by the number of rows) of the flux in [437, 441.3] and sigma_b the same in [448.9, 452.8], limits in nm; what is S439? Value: 0.42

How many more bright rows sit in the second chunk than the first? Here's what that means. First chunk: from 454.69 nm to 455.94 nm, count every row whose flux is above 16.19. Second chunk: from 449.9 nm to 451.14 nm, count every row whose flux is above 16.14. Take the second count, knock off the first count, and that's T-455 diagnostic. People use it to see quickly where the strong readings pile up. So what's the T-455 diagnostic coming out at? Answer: 2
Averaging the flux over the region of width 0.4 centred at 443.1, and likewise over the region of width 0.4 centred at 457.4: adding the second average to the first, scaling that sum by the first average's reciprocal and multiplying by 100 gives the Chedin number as 204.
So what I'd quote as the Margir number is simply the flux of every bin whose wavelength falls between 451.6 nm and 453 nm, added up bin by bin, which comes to 113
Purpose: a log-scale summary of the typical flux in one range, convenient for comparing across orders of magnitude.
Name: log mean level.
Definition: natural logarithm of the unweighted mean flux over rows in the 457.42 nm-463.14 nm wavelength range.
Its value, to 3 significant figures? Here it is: 2.78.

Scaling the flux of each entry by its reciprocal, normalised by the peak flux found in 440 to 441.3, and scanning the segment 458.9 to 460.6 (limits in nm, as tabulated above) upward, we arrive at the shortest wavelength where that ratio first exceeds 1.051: 459.000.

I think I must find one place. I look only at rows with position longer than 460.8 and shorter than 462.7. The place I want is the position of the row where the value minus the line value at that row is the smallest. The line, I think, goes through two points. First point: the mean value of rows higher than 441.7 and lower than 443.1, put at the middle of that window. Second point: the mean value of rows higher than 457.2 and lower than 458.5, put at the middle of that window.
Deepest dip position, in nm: 461.756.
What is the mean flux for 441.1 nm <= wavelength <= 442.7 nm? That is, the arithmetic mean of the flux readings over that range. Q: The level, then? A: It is 16.0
